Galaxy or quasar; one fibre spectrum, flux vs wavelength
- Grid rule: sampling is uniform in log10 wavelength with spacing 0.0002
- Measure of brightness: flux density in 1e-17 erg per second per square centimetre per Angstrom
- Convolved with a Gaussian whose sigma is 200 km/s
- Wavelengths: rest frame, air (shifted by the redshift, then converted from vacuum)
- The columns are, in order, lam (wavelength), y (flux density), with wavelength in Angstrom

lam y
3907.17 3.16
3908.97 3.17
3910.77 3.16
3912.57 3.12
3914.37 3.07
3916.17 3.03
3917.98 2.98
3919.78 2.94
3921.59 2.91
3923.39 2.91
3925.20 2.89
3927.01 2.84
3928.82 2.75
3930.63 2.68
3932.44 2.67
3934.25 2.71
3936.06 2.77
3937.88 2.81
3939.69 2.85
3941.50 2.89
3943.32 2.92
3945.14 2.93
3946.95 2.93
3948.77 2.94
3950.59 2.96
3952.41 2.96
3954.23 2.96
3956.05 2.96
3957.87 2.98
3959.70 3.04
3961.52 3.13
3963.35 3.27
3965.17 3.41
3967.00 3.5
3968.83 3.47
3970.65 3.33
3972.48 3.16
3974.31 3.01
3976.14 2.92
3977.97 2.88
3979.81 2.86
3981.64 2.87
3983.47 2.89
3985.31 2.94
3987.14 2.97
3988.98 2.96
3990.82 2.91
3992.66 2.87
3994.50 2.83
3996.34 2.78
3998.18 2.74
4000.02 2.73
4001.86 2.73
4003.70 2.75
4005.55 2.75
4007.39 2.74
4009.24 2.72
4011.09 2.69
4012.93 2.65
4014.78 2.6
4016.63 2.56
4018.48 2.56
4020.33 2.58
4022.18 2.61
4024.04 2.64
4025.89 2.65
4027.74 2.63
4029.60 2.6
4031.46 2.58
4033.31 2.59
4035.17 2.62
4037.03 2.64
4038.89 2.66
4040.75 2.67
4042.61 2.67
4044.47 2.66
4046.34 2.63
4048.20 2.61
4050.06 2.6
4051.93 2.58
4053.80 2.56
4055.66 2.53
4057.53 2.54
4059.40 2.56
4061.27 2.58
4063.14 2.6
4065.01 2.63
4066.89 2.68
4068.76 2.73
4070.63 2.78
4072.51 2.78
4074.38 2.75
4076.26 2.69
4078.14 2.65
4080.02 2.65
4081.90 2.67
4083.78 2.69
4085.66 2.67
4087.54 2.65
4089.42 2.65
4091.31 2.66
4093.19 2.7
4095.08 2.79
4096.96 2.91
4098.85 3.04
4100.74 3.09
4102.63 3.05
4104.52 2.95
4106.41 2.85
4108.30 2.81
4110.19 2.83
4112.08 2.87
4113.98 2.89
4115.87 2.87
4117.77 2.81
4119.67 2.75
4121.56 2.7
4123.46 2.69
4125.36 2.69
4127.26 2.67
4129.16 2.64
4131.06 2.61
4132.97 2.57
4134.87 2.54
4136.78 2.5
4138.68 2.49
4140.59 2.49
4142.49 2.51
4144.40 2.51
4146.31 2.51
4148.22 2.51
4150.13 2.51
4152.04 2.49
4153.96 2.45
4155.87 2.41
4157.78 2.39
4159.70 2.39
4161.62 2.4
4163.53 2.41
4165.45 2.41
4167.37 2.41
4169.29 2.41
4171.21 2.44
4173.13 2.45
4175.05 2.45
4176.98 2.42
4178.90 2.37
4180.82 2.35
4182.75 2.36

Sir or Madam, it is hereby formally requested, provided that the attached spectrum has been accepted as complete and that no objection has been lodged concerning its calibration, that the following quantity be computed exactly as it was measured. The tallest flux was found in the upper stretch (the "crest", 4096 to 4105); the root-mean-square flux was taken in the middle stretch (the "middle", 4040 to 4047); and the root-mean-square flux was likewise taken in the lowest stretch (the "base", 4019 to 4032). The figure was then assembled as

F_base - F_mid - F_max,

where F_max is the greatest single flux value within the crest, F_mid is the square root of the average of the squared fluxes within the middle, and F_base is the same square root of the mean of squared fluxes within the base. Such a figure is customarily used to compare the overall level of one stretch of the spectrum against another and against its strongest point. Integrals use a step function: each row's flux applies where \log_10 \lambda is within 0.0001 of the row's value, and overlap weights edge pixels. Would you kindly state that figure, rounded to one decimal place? -3.1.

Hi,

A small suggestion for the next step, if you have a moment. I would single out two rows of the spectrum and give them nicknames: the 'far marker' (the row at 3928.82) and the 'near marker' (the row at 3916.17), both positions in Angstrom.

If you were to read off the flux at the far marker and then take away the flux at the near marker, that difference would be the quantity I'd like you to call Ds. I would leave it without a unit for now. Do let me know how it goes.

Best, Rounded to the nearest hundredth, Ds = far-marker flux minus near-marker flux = -0.28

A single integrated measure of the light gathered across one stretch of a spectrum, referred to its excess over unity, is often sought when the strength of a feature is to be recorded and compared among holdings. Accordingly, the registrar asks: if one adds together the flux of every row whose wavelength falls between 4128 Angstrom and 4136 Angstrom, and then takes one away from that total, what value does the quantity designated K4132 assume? 9.4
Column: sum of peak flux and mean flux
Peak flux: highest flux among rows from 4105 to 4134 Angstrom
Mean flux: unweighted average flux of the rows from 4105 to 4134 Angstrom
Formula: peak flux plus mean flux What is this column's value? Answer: 5.64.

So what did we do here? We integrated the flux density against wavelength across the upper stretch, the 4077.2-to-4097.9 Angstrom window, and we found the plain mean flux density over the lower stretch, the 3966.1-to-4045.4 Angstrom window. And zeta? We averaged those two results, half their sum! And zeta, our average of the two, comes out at 29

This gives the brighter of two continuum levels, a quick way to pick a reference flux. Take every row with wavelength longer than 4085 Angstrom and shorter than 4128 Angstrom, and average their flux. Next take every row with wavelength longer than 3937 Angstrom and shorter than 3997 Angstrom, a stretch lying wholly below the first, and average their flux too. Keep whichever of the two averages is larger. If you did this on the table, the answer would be 3.00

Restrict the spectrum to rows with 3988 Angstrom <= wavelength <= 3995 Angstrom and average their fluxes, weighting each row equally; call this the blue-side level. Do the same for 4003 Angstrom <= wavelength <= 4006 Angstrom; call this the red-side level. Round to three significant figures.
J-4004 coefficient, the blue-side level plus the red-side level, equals 5.64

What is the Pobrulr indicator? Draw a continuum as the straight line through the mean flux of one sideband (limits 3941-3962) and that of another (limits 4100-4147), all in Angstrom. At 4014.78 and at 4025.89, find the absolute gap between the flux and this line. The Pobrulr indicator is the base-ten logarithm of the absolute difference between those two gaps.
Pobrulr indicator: -1.2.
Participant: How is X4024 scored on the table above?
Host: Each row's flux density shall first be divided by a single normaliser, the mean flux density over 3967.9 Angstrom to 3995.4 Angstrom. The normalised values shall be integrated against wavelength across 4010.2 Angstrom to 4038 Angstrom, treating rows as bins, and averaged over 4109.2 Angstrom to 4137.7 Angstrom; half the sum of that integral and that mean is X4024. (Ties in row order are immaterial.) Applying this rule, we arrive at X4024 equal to 12.6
